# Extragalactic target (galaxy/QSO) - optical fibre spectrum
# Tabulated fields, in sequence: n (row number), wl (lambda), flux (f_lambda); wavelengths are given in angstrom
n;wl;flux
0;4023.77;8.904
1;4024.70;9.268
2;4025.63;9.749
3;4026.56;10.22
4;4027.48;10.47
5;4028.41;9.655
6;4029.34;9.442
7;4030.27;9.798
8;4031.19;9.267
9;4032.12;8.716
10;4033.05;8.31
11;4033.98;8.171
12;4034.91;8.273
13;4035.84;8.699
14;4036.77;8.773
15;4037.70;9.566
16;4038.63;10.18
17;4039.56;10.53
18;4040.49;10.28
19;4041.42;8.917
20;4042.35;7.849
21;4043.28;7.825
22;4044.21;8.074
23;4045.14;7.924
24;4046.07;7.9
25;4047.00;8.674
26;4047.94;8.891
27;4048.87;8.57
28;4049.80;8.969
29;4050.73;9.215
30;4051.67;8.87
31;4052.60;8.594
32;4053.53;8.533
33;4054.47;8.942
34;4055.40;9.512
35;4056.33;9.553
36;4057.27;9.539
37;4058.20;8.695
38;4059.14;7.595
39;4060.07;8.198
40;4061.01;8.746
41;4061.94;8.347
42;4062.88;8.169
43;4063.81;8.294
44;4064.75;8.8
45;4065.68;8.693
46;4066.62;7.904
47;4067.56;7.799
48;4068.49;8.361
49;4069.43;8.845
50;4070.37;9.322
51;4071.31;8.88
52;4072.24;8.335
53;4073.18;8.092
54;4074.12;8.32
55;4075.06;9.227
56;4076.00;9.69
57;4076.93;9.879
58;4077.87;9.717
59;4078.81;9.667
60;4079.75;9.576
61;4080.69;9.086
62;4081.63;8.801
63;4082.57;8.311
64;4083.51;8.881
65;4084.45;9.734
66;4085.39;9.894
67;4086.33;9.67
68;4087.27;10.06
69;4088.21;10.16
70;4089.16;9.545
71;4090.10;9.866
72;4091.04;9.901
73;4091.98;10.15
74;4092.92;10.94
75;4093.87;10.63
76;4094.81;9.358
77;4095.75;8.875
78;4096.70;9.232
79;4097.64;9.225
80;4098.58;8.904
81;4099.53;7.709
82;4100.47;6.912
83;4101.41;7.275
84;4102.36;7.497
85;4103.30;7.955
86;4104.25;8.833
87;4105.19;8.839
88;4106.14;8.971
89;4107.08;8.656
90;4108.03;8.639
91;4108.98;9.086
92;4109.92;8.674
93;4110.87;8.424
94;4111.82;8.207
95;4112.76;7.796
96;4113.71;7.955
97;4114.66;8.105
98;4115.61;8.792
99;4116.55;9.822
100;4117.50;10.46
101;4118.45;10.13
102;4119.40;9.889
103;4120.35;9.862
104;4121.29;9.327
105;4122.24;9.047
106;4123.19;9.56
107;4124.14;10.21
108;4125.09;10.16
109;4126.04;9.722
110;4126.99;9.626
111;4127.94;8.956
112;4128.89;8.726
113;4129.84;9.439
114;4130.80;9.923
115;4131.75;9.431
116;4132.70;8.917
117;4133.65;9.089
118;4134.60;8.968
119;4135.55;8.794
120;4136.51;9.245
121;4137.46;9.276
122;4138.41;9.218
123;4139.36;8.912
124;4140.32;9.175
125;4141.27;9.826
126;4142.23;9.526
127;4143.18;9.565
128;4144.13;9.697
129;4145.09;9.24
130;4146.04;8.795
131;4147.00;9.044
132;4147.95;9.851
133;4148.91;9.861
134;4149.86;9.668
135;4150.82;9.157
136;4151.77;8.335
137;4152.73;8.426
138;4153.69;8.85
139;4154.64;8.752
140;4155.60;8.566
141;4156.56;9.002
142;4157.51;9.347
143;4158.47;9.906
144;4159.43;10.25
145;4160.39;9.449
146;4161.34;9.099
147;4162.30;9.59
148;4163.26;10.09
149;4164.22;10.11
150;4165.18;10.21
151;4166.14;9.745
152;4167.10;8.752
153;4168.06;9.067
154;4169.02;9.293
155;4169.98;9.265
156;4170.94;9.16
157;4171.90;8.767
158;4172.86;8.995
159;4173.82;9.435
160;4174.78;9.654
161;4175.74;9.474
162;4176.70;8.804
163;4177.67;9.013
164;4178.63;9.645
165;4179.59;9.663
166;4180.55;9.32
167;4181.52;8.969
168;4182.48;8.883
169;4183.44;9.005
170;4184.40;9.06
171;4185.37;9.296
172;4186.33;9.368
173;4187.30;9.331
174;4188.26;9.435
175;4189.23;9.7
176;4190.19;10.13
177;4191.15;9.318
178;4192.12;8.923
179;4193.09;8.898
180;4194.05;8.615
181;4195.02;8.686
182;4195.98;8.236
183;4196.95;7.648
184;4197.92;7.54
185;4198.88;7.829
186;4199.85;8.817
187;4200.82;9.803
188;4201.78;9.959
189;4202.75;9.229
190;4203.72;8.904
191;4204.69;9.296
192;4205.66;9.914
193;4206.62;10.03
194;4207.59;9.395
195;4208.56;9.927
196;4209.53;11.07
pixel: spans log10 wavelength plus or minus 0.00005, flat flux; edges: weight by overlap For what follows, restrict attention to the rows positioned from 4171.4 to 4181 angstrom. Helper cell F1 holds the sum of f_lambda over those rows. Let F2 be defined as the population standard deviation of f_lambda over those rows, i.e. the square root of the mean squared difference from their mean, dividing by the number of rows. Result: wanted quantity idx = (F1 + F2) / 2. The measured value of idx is 47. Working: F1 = 93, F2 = 0.3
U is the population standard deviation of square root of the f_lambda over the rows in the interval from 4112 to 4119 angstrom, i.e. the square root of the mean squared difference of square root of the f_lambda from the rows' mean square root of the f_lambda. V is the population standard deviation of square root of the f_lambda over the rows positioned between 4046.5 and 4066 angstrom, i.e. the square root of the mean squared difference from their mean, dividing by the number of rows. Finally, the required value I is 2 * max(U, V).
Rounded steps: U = 0.172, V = 0.080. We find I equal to 0.34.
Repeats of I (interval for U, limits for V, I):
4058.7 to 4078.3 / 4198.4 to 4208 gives 0.22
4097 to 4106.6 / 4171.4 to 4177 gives 0.28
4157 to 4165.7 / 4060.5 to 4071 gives 0.15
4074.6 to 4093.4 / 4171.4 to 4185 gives 0.18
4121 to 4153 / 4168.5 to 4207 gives 0.20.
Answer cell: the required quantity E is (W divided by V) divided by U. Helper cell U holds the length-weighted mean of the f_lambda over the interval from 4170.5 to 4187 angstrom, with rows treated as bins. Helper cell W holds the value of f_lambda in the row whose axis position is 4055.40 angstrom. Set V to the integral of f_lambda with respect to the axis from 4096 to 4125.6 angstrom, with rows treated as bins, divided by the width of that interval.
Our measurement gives 0.117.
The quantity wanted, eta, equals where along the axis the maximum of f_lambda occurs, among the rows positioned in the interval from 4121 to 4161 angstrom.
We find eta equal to 4159.43 angstrom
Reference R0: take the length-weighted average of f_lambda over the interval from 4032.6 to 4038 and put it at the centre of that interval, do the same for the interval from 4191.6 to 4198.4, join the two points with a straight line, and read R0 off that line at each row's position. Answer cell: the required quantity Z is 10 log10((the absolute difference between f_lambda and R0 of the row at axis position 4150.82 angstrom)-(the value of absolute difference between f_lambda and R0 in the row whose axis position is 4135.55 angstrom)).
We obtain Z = -4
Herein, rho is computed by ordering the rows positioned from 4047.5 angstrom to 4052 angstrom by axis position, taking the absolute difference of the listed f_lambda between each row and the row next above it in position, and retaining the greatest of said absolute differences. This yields 0.40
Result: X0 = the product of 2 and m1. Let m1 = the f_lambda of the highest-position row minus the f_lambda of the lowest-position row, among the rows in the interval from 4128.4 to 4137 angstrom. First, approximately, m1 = 0.5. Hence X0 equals 1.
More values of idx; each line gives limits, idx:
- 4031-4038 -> 35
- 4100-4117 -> 76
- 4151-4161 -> 46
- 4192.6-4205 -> 57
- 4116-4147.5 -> 156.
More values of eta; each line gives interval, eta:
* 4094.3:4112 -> 4094.81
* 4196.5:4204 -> 4201.78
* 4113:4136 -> 4117.50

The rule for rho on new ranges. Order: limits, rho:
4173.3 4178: 0.67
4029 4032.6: 0.55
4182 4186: 0.24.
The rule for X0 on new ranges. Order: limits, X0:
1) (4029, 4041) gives 2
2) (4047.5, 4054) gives -1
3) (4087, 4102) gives -6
